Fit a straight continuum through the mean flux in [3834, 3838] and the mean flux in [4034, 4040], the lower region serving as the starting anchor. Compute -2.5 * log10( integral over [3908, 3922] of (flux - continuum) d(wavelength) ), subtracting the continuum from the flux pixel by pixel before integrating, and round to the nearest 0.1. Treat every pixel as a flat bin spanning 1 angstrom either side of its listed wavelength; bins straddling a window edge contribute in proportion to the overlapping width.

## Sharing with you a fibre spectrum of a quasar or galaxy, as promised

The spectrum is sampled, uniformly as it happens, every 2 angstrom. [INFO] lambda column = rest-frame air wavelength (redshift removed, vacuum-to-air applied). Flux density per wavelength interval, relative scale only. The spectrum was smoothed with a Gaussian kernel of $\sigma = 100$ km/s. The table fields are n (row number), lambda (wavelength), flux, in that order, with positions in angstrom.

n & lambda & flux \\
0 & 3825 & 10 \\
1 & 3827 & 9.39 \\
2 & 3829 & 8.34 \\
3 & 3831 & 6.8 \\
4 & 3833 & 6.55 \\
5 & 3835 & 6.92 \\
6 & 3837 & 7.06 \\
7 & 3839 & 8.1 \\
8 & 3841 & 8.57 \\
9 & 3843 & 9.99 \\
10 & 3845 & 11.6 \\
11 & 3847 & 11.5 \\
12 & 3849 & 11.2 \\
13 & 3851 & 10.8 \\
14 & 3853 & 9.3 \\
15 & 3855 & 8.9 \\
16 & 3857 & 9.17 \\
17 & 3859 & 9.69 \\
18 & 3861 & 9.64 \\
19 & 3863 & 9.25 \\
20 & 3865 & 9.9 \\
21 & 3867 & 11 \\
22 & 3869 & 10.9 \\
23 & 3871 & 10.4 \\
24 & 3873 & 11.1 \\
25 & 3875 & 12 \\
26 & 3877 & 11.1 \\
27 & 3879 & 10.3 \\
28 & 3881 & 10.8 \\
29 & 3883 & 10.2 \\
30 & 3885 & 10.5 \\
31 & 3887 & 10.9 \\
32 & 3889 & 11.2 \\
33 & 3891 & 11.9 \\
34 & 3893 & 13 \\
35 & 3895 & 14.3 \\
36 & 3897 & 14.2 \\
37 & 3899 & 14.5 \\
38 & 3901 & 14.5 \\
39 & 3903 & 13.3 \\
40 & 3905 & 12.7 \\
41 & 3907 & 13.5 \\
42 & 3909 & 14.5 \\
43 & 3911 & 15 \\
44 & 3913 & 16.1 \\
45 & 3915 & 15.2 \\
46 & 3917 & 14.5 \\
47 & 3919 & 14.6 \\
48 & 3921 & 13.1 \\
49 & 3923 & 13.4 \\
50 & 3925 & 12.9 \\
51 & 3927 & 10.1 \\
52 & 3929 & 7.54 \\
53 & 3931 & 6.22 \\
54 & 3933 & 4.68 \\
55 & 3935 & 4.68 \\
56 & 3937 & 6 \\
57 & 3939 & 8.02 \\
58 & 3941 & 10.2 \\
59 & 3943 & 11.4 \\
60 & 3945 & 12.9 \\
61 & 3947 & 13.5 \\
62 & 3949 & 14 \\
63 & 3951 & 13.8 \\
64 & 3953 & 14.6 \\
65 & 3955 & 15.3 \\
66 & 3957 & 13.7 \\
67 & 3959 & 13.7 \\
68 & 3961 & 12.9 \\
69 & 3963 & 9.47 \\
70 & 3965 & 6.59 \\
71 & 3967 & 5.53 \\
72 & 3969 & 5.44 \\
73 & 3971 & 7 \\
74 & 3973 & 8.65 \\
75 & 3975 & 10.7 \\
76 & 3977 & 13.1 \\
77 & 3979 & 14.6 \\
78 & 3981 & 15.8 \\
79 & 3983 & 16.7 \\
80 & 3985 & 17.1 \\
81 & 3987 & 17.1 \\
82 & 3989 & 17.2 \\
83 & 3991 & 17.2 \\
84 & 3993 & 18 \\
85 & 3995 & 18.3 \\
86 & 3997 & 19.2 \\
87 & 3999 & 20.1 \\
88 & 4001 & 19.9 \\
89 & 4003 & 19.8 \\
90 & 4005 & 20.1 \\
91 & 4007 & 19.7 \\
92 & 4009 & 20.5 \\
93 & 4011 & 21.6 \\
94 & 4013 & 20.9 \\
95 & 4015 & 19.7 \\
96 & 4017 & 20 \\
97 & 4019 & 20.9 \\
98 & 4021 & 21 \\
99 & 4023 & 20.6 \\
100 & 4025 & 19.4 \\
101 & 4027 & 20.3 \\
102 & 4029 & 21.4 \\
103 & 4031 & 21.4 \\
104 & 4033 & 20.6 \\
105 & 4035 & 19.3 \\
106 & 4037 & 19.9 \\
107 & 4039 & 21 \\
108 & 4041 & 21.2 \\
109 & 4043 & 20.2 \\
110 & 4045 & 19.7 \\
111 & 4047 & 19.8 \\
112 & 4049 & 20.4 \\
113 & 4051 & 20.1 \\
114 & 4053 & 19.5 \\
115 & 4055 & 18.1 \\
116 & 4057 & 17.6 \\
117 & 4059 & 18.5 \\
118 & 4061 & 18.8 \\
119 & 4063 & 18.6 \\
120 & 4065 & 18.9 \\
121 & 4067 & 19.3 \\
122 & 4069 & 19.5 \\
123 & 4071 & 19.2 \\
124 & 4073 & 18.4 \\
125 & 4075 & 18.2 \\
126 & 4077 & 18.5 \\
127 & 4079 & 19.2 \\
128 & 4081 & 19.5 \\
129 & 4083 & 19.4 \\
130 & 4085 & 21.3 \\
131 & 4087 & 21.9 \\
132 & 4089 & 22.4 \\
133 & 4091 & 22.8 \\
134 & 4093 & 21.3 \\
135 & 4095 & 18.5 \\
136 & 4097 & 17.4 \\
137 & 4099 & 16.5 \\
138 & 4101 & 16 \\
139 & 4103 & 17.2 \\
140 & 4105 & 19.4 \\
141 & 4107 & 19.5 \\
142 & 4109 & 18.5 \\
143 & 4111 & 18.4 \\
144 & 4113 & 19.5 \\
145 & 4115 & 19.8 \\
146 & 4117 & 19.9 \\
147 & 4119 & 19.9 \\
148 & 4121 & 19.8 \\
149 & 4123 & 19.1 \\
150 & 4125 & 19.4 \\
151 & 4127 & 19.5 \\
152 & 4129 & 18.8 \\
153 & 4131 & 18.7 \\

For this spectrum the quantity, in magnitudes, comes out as -3.9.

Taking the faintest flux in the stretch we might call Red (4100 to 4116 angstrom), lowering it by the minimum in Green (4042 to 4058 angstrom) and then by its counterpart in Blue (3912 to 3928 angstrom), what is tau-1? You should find -12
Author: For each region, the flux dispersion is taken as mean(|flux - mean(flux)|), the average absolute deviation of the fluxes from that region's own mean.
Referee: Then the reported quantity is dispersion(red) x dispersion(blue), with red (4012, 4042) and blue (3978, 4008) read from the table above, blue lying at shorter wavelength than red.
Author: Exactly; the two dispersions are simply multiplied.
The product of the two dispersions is 0.8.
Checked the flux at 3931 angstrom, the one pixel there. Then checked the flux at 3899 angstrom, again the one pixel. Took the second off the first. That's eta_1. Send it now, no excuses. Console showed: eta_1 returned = -8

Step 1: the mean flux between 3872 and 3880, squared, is 124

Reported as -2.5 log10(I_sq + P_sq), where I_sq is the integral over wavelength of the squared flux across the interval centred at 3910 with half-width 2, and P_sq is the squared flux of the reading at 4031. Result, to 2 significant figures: -7.8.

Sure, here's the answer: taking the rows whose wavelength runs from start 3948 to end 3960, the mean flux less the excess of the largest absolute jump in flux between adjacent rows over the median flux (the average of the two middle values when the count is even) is 26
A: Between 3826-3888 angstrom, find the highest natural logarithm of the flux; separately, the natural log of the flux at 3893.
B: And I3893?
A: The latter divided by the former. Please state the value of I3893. 1.03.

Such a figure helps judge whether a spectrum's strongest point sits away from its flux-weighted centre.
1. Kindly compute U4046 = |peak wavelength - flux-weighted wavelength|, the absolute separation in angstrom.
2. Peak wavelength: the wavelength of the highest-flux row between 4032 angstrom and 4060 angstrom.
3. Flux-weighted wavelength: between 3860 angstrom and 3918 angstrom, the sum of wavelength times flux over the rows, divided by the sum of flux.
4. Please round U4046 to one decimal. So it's 149.6 angstrom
